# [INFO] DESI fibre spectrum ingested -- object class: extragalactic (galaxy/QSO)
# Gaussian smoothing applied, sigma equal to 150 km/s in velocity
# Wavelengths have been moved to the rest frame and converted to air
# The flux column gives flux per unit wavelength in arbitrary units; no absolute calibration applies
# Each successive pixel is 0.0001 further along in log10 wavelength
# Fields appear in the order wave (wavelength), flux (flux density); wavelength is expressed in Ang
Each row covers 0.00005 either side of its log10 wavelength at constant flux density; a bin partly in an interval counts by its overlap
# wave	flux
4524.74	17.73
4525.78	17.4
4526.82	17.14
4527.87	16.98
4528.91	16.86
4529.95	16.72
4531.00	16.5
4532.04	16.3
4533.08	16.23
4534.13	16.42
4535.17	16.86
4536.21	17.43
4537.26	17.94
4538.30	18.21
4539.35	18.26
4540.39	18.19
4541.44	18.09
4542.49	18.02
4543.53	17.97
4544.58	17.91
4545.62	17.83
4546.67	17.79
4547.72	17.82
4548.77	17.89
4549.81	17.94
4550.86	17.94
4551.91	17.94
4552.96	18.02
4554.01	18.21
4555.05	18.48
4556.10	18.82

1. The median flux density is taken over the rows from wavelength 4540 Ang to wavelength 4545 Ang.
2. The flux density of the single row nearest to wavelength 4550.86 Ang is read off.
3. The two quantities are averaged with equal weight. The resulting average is 18.0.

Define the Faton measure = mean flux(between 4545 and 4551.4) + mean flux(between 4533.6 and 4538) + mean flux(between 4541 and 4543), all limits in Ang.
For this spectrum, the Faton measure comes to 53.1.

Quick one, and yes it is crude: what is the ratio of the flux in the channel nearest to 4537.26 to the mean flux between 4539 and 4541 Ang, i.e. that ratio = 0.984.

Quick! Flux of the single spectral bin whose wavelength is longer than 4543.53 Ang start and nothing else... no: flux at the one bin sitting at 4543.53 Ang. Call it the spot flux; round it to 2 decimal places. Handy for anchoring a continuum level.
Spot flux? 17.97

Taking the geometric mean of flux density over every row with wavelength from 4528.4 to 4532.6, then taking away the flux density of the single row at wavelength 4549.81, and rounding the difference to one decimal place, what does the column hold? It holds -1.3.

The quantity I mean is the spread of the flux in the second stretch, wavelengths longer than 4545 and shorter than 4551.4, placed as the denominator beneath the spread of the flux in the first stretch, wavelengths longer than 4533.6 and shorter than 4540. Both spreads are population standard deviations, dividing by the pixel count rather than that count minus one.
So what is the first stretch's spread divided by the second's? 11.7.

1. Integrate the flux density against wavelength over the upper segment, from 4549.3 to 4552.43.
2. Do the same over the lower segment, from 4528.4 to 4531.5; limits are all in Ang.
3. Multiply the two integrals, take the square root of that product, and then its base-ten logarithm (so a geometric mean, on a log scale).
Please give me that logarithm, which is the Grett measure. 1.73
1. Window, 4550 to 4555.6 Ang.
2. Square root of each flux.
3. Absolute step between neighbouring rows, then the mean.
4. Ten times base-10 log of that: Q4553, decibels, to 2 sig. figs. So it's -18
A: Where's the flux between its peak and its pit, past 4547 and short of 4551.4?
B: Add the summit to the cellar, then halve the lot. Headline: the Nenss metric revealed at 17.9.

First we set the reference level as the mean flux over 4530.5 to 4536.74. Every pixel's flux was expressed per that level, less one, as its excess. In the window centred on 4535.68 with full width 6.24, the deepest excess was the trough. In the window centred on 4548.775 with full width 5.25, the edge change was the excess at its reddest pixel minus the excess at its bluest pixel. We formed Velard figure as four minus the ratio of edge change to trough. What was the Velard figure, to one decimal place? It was 4.4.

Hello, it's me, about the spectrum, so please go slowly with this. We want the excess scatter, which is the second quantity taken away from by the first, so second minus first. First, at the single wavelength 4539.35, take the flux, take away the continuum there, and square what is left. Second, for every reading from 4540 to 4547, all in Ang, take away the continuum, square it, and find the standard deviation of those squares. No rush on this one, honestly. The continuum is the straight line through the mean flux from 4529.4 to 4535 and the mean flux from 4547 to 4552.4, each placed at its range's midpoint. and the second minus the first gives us -1.1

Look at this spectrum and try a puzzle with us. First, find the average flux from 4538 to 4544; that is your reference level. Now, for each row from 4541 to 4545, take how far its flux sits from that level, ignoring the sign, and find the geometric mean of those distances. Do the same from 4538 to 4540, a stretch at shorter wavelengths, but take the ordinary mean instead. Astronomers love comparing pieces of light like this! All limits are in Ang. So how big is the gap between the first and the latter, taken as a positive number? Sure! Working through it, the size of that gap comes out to 0.0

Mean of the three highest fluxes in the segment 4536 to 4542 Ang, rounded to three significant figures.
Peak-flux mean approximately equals 18.2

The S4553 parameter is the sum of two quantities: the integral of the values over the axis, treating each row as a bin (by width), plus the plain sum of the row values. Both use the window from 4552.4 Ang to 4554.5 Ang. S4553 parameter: 74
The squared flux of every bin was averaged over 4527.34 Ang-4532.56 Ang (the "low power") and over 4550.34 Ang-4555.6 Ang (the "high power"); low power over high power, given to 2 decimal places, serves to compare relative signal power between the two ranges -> 0.85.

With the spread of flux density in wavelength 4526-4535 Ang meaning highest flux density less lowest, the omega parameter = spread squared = 0.83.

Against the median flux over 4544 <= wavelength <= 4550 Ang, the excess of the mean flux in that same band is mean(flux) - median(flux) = 0.00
